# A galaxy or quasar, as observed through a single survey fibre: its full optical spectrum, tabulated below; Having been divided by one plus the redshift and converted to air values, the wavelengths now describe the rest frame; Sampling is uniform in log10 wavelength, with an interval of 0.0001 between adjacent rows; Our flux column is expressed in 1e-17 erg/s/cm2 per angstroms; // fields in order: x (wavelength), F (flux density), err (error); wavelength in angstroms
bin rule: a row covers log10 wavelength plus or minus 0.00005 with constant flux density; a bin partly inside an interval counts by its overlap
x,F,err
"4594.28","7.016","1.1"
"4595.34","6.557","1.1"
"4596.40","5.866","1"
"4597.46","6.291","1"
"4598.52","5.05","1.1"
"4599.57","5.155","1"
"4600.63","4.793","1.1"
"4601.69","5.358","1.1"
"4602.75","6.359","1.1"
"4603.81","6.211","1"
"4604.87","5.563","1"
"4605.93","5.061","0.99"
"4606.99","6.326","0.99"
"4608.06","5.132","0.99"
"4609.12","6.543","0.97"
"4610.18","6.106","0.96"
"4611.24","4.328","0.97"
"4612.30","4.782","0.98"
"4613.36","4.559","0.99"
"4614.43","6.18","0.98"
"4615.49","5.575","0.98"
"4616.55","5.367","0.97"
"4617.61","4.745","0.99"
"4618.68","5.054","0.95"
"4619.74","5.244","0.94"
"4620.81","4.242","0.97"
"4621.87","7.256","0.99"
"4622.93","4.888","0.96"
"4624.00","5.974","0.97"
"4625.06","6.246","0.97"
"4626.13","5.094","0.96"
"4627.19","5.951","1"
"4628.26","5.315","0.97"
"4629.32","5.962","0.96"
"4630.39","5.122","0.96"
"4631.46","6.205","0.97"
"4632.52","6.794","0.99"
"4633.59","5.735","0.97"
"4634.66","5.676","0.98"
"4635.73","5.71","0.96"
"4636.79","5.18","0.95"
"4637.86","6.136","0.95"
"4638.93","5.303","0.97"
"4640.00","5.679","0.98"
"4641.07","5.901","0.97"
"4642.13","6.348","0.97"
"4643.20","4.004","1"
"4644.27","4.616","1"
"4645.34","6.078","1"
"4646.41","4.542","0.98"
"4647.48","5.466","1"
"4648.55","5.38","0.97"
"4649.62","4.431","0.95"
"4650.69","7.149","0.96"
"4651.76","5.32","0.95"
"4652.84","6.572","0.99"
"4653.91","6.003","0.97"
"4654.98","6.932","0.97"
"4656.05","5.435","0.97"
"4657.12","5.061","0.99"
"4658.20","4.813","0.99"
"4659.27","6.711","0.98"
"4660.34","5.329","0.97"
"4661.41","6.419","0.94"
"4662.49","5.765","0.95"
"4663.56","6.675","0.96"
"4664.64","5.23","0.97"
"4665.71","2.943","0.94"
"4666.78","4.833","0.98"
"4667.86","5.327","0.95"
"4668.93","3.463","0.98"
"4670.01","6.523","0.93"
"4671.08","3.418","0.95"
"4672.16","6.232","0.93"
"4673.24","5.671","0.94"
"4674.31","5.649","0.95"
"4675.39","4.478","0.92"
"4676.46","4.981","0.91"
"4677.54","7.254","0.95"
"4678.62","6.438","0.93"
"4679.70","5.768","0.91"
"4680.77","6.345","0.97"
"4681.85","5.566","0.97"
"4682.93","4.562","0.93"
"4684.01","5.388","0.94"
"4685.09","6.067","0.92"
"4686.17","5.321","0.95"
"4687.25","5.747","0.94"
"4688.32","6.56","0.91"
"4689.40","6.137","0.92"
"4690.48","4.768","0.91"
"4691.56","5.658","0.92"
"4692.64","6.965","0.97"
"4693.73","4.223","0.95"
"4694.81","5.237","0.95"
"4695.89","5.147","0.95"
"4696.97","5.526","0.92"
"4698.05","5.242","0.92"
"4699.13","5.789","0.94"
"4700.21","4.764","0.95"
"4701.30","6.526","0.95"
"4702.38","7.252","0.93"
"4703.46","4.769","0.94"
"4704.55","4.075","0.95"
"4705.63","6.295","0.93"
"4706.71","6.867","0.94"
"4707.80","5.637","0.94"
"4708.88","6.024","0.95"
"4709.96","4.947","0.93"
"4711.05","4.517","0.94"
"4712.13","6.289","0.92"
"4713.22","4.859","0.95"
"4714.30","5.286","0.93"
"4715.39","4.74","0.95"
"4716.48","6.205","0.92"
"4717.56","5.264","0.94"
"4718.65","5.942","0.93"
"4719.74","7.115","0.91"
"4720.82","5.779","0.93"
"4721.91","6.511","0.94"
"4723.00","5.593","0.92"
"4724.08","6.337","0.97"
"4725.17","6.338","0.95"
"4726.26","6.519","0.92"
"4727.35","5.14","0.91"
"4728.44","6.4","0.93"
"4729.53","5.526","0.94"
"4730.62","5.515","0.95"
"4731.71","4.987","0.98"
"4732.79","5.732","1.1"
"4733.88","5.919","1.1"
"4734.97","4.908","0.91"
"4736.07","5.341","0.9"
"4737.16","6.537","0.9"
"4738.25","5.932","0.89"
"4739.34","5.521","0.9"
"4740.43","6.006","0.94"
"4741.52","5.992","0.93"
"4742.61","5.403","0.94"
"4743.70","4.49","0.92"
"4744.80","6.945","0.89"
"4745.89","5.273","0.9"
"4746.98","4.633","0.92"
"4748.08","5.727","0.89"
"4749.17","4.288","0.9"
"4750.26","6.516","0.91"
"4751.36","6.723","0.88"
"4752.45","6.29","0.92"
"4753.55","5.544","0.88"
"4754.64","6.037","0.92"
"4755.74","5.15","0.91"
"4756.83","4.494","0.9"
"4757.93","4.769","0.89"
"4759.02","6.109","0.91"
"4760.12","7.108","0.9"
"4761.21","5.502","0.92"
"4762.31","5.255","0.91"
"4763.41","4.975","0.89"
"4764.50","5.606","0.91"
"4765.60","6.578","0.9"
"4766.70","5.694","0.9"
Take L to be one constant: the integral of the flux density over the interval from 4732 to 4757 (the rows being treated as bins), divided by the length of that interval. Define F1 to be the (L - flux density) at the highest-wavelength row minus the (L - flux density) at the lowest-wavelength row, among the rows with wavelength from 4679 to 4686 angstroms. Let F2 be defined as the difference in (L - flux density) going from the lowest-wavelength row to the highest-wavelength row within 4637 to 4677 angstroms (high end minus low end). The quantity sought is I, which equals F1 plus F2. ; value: 0.9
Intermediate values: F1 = -0.3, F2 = 1.2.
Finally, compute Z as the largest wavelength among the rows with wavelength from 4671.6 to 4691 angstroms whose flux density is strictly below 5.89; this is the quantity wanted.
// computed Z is 4690.48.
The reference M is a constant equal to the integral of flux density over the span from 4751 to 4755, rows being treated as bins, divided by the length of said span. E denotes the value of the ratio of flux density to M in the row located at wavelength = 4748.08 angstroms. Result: 0.93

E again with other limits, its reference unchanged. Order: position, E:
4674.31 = 0.92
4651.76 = 0.87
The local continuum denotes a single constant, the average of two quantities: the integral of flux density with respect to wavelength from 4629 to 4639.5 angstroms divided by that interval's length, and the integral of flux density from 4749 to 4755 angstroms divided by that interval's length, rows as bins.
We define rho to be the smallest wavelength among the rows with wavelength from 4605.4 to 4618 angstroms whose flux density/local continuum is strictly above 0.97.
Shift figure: 4606.99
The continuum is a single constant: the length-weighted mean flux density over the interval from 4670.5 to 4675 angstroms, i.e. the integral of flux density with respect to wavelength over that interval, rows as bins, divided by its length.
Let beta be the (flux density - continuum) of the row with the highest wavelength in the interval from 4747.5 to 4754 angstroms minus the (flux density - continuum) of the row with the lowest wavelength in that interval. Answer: -0.2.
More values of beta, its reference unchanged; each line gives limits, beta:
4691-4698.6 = -0.4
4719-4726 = -0.8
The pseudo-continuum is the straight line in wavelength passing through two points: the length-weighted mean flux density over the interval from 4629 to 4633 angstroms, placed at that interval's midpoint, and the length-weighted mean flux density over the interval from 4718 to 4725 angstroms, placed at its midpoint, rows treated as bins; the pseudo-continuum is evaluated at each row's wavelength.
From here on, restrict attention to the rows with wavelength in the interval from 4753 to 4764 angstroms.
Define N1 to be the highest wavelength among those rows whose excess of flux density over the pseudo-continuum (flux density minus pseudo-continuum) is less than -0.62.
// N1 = 4763.41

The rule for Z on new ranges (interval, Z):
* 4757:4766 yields 4764.50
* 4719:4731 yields 4730.62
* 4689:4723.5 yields 4723.00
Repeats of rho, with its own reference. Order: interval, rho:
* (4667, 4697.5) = 4670.01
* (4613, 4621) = 4614.43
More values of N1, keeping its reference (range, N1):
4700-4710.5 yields 4709.96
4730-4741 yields 4739.34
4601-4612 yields 4611.24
